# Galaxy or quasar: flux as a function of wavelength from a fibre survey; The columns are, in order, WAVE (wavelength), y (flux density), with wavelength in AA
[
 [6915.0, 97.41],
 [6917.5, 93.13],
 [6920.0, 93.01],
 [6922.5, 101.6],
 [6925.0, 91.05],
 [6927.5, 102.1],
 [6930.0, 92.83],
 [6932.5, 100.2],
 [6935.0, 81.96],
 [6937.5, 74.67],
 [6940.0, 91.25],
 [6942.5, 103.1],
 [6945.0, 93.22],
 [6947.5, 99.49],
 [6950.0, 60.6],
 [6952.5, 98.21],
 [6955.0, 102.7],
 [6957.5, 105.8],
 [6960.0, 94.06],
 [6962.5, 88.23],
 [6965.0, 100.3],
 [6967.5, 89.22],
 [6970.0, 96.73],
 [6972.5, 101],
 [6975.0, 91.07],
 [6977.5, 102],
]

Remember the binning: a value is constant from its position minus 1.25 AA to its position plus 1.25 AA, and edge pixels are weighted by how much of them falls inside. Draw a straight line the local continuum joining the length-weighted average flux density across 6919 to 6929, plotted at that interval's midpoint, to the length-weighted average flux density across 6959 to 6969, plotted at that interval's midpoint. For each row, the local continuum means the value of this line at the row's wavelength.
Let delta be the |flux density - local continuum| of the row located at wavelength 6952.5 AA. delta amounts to 4.1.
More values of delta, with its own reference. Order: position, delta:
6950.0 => 33.8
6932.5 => 4.1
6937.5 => 20.9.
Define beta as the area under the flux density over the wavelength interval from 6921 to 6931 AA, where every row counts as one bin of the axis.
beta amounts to 969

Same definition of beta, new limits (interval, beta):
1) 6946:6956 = 900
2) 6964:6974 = 966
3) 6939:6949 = 960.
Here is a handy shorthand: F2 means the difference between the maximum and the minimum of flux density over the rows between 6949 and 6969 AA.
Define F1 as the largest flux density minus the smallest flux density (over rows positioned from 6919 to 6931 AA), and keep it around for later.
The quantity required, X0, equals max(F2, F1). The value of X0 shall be 45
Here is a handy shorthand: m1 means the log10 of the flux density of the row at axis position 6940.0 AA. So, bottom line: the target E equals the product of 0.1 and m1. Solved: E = 0.196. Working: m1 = 1.96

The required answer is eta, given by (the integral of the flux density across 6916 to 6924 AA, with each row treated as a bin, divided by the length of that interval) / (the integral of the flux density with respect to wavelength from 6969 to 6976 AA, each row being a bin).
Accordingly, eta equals 0.142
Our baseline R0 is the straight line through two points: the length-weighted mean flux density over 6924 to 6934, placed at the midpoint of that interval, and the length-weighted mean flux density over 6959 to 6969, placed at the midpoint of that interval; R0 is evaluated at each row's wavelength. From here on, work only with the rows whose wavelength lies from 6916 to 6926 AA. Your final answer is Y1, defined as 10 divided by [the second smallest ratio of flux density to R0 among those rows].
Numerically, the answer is 10.5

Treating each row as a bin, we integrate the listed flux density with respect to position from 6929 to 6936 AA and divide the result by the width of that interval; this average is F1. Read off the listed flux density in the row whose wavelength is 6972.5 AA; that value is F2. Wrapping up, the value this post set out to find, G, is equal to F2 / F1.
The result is 1.10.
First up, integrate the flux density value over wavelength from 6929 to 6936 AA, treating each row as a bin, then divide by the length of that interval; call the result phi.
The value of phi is 92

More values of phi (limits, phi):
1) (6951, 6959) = 101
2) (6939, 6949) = 96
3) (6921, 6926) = 96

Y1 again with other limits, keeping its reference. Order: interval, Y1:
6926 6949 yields 11.7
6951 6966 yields 9.9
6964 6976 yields 10.1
